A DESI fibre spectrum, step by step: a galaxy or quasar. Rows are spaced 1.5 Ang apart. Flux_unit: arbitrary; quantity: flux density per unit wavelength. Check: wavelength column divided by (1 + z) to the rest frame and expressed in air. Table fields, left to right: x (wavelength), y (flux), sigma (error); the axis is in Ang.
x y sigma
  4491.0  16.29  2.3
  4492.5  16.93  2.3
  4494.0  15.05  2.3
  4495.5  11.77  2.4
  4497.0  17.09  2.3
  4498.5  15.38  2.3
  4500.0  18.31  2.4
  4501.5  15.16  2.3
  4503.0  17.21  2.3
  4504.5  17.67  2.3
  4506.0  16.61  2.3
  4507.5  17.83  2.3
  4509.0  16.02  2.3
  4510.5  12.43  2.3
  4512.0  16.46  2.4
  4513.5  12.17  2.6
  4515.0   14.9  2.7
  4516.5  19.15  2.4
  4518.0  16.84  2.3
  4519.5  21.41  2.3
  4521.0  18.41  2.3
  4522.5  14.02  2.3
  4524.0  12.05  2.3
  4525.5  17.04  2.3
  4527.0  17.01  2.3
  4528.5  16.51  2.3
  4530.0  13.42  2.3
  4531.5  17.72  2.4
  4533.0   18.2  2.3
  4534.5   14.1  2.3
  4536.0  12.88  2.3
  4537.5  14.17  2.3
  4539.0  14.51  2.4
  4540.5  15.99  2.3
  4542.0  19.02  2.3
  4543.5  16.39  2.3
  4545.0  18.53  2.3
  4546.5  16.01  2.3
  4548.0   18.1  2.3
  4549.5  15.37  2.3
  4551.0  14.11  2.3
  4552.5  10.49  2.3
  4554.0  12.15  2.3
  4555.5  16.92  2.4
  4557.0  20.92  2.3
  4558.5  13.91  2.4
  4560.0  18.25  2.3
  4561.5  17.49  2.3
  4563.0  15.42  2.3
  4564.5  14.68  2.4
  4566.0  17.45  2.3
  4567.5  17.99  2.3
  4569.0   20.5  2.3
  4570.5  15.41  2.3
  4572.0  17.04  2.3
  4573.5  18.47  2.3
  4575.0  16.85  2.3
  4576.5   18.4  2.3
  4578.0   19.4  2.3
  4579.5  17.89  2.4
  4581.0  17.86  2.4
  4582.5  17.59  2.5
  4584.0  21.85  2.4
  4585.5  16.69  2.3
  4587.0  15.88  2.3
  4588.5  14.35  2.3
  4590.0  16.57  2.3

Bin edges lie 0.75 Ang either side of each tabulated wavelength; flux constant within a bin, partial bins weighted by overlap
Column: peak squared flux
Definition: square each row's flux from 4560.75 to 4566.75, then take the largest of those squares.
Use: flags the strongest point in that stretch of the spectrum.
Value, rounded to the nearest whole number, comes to 306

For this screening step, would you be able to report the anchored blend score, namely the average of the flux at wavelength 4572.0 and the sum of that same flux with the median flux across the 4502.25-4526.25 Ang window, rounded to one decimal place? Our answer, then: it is 25.4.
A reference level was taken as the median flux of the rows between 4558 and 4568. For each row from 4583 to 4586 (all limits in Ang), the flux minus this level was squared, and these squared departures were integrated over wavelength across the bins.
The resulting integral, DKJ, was 30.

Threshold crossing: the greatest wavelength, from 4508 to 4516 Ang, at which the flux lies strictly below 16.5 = 4515.0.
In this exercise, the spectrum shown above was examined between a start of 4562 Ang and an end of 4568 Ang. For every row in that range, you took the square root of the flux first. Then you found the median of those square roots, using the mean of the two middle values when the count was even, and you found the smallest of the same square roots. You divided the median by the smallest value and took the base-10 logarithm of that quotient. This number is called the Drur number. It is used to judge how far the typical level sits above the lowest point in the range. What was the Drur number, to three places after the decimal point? 0.024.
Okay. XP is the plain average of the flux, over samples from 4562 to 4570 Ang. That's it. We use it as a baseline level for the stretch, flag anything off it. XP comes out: 17.2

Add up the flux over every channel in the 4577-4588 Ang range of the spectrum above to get 127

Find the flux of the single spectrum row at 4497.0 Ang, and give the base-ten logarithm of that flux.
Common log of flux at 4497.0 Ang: 1.23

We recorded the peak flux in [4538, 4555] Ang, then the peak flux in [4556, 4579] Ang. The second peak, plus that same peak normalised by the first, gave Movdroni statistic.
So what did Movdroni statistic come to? 22.0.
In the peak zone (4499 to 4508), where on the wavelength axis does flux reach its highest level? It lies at 4500.0 Ang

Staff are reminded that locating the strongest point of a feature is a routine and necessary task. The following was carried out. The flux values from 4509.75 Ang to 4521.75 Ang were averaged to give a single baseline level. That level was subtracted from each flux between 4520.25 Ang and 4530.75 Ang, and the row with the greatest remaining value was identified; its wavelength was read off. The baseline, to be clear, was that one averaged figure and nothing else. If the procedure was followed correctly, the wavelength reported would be 4521.0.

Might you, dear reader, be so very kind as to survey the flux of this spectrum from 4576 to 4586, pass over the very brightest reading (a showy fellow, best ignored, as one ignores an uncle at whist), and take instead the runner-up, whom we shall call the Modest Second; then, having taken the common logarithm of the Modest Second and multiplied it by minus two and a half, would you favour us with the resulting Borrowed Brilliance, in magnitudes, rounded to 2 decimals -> -3.22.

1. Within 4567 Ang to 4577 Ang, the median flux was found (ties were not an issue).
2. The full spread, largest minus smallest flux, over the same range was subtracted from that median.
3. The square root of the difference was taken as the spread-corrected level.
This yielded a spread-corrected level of 3.59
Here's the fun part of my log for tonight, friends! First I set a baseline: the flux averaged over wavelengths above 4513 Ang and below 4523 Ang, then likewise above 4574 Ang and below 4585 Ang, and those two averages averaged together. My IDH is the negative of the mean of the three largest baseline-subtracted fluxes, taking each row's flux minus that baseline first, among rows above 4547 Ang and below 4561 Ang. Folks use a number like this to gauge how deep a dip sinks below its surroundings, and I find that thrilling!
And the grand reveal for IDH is -1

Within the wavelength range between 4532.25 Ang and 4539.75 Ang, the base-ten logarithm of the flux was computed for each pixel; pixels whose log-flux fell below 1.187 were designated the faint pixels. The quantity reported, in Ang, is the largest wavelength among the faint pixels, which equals 4539.0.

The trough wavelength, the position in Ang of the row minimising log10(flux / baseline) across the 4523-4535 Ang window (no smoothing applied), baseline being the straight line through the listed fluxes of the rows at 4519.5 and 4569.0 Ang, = 4524.0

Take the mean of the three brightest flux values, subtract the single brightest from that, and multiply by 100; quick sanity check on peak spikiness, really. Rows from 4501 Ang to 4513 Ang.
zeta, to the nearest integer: -26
